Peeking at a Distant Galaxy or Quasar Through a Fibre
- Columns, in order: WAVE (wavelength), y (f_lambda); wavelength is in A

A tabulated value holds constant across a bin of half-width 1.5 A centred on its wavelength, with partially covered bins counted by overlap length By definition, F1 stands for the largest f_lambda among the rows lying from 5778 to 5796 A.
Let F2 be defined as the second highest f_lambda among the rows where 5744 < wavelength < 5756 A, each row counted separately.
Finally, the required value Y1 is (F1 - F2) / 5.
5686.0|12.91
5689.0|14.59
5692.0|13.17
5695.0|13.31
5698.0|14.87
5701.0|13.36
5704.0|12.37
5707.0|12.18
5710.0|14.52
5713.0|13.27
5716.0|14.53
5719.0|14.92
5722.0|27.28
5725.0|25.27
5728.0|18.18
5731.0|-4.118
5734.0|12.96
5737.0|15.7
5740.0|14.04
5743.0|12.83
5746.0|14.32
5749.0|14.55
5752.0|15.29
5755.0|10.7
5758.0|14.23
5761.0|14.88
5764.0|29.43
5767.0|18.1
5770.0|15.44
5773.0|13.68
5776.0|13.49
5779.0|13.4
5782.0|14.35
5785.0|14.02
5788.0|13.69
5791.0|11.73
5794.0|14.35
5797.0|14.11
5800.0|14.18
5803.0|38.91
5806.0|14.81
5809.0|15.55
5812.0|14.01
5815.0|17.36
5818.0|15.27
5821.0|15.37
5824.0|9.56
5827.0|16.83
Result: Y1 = 0.0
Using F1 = 14.35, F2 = 14.55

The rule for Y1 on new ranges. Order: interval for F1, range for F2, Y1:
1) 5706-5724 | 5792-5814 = 2.3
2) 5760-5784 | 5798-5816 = 2.4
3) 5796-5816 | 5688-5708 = 4.9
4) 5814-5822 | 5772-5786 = 0.7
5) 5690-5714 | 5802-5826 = -0.5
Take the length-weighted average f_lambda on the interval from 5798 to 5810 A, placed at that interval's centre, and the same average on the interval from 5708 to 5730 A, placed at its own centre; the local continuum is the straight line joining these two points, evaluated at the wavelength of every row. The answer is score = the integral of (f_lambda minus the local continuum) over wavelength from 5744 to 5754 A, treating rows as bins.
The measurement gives -43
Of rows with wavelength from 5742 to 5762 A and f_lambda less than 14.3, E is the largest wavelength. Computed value 5758.0 A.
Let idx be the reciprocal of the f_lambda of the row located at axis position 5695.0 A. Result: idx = 0.075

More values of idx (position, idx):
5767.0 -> 0.055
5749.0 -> 0.069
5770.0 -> 0.065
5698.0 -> 0.067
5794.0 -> 0.070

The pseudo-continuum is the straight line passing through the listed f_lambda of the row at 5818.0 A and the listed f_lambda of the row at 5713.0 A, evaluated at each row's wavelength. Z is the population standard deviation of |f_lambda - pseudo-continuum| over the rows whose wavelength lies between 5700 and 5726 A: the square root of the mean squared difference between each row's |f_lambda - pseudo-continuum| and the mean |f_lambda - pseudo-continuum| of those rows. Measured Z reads 5.0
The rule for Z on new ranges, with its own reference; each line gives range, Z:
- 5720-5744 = 6.5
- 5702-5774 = 5.2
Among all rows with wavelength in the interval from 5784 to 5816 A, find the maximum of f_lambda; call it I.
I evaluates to 38.91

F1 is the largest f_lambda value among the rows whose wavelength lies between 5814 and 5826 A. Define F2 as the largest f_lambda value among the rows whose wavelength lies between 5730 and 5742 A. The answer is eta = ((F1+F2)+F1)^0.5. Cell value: 7.1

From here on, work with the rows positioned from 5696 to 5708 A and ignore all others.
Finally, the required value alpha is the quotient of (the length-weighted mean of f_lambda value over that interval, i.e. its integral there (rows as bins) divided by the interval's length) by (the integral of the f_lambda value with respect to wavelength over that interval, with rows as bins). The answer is 0.08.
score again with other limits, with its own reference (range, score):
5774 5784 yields -61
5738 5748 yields -47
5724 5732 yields -36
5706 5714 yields -31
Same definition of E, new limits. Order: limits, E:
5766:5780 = 5779.0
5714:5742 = 5740.0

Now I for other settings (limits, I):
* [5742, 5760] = 15.29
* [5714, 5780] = 29.43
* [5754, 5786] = 29.43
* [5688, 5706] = 14.87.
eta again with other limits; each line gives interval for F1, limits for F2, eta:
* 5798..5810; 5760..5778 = 10.4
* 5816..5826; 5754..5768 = 7.8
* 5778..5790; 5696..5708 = 6.6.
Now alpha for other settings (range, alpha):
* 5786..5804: 0.06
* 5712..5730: 0.06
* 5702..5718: 0.06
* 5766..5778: 0.08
